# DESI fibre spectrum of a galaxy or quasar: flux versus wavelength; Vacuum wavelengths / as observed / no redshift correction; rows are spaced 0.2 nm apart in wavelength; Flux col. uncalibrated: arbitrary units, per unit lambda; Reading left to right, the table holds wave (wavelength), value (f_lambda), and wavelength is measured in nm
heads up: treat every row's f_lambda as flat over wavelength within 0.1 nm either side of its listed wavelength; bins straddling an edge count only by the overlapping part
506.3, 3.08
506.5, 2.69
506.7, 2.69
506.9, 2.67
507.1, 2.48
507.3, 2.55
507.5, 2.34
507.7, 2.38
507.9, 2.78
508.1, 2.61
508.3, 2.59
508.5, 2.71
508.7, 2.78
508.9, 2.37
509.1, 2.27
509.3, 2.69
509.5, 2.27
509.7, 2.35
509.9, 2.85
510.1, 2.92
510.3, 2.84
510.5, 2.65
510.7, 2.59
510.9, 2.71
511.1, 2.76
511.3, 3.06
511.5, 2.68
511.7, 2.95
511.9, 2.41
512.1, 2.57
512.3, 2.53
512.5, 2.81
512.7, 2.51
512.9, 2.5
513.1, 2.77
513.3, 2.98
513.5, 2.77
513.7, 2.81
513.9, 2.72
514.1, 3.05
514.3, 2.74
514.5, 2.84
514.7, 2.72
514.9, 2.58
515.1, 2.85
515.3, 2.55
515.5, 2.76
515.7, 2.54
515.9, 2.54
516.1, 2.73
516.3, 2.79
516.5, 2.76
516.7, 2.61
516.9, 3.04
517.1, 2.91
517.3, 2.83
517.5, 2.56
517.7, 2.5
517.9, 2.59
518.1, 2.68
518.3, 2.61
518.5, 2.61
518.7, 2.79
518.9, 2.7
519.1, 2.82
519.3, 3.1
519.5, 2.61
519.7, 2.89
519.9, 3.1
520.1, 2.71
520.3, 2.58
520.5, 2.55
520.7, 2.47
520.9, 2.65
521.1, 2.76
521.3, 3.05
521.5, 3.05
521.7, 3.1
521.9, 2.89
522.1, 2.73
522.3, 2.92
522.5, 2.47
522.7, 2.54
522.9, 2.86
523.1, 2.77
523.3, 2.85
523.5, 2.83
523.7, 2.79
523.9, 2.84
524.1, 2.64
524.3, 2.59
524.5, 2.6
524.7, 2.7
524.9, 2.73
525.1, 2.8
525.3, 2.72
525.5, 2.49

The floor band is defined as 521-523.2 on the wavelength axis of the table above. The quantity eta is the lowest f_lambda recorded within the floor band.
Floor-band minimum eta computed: 2.47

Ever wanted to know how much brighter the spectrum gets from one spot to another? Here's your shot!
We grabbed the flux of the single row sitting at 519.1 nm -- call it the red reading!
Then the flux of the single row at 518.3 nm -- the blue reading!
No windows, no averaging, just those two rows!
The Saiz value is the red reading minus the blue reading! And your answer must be 0.21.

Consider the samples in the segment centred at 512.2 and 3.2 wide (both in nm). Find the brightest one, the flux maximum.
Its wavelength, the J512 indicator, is 511.3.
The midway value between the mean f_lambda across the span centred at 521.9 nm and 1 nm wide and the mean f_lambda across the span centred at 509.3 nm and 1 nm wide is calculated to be 2.66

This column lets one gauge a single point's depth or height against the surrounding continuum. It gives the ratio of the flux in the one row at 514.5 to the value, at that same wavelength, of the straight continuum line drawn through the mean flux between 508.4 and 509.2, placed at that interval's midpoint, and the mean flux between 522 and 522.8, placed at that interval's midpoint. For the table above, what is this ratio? 1.10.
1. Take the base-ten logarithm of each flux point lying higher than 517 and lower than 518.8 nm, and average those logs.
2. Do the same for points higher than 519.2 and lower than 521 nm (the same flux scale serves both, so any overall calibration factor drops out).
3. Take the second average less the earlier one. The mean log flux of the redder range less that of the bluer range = 0.0095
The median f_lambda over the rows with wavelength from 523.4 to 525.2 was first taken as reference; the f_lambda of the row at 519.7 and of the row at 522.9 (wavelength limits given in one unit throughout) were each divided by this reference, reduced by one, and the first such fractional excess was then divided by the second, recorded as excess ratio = 1.2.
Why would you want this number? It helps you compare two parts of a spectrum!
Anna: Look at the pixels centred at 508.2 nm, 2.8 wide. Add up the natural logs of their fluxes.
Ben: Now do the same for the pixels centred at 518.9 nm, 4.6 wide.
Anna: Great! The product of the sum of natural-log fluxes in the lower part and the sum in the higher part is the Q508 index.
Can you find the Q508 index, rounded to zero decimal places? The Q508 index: 299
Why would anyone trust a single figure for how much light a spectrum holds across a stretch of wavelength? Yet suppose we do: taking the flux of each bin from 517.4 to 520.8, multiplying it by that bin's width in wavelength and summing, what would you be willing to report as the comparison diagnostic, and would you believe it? 9.17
